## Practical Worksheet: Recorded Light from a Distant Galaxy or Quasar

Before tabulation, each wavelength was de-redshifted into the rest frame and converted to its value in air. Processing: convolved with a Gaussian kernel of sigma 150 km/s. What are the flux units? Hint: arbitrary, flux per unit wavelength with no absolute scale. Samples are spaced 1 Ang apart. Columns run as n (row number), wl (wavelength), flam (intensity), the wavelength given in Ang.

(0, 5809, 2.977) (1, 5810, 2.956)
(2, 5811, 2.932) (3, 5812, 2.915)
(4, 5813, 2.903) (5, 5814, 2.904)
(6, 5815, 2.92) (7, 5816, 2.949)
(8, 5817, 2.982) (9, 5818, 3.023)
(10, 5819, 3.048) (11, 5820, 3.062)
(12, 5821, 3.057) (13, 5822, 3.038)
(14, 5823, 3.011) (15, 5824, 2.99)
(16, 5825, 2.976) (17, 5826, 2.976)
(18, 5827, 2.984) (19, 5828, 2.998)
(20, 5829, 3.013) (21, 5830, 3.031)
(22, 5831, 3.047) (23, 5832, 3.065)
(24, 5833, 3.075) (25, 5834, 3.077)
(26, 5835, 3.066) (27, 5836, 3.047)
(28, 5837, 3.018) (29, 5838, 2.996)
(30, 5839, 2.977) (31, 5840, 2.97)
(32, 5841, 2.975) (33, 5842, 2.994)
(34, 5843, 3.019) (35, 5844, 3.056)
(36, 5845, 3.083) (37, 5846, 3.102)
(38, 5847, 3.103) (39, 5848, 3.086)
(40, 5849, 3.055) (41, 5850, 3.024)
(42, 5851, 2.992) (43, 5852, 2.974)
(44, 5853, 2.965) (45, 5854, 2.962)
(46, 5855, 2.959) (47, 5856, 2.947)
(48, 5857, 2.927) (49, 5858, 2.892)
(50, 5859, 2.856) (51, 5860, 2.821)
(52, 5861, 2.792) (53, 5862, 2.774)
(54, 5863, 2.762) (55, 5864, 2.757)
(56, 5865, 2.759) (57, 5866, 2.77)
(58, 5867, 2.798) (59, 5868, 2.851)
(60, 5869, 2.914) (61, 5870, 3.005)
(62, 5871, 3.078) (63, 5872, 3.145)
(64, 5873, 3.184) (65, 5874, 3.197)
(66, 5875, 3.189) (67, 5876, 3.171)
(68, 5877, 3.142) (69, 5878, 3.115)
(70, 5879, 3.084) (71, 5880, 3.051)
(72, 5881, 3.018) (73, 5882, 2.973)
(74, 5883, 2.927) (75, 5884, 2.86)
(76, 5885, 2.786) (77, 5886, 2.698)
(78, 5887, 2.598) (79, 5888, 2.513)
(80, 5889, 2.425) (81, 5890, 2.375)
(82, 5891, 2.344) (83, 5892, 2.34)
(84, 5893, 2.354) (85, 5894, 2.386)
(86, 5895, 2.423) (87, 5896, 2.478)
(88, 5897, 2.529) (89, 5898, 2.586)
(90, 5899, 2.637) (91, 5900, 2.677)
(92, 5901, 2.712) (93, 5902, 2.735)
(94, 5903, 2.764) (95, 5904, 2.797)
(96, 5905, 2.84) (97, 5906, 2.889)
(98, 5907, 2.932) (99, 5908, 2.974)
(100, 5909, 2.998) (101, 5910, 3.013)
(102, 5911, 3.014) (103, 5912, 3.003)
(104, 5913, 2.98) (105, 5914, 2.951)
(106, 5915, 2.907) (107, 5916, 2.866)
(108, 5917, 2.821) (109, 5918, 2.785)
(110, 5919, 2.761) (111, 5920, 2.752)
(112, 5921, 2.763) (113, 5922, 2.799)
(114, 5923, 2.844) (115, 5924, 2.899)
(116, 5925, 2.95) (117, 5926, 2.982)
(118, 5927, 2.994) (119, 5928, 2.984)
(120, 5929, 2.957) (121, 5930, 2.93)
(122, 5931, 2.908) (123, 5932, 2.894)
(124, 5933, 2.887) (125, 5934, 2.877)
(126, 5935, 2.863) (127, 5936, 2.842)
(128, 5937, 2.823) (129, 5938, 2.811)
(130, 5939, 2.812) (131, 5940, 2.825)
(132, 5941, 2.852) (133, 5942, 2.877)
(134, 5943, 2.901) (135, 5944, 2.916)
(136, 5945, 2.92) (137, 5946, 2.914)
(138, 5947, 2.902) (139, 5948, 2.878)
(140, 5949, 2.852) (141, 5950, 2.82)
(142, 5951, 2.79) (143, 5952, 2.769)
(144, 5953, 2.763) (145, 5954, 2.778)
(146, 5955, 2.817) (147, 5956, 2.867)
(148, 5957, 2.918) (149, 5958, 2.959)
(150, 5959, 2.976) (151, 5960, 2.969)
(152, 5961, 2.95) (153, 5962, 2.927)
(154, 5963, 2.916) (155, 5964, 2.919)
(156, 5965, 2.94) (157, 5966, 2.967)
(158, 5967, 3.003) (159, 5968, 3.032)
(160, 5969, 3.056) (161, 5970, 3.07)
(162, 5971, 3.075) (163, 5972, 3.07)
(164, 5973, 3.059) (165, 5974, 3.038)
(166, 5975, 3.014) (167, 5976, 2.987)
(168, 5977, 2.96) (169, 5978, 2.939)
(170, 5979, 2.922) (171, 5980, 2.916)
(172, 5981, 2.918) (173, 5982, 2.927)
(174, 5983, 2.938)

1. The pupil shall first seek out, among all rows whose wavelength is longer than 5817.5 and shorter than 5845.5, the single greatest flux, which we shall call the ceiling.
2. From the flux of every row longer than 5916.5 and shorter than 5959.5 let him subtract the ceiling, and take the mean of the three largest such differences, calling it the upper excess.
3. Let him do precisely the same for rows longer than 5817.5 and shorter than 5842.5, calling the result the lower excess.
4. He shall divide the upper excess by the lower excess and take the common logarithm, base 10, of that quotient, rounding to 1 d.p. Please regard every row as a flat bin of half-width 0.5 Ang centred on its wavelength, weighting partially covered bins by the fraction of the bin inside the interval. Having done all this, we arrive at 1.0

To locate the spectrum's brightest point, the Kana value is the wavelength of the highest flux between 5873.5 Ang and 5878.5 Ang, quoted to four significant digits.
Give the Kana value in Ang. 5874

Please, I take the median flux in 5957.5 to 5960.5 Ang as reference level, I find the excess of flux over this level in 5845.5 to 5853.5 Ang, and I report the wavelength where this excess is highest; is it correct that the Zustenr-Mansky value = 5847 Ang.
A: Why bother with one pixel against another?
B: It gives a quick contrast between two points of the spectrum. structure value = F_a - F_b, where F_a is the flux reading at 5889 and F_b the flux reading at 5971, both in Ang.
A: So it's -0.65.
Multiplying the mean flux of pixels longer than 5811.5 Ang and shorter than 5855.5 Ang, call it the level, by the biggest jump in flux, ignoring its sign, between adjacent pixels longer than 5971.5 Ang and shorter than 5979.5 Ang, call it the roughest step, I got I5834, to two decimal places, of 0.08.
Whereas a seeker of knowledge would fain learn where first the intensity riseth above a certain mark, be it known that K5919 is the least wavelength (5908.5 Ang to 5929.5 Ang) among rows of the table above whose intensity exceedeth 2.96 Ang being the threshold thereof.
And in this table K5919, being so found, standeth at 5909 Ang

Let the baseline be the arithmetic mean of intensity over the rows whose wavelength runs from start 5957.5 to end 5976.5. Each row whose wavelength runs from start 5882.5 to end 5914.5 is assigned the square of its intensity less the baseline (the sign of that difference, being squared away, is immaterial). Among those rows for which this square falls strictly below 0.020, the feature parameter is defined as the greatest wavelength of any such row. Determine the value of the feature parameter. 5914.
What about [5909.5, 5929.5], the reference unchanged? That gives 5929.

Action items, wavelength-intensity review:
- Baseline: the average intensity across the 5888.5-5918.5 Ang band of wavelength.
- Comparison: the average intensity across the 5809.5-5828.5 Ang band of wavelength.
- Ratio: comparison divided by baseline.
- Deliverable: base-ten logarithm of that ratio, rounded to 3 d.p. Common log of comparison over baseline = 0.040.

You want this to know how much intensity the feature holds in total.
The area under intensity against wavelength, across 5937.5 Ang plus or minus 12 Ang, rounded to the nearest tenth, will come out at 69.4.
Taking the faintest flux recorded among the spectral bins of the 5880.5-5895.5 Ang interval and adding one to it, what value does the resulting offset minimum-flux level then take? 3.3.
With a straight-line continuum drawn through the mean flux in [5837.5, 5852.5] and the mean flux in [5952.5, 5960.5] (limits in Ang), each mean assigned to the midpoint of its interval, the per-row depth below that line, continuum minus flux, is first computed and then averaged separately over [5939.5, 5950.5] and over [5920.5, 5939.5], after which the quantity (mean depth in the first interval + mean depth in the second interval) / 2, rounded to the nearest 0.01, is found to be 0.02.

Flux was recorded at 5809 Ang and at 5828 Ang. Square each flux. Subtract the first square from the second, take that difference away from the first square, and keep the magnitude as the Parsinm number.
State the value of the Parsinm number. 8.7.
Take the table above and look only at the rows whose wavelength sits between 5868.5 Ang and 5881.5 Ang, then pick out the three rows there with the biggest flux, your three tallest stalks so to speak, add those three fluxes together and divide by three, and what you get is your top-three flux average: 3.19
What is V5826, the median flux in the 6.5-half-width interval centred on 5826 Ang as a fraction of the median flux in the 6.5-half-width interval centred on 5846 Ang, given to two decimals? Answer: 1.00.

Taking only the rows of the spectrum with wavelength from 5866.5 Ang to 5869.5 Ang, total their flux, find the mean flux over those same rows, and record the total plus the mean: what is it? 11.4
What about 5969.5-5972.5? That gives 12.3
